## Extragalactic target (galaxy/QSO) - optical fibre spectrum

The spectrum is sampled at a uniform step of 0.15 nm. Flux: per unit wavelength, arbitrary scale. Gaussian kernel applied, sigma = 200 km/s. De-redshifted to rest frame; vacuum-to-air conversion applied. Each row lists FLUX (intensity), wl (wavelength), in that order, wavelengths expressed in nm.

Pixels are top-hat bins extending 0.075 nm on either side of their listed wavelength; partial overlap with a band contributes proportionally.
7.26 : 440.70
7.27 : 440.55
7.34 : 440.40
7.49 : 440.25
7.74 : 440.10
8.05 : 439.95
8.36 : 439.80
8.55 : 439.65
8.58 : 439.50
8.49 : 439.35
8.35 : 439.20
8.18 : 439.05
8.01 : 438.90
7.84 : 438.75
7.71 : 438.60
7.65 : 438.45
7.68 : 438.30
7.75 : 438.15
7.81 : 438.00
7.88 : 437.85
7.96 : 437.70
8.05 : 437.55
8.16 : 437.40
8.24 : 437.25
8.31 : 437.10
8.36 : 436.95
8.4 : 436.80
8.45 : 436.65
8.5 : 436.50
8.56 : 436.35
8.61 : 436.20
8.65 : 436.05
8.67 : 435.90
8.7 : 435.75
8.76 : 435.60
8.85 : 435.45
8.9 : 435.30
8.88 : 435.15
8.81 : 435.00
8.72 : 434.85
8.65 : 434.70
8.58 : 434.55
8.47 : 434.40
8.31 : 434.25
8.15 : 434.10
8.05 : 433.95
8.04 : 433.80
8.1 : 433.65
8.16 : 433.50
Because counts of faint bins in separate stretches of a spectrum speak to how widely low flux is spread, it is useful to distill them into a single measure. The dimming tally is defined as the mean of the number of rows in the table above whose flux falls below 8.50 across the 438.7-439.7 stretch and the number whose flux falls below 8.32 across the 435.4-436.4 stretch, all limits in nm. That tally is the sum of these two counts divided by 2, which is 2.5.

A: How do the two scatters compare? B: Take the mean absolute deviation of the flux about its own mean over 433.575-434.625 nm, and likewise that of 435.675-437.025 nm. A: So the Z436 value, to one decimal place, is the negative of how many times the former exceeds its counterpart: -1.7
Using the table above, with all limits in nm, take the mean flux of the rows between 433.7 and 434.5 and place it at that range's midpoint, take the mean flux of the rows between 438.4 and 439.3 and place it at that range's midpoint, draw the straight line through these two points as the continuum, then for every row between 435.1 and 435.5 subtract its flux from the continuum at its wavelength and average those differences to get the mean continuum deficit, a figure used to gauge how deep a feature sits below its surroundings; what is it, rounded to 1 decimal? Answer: -0.7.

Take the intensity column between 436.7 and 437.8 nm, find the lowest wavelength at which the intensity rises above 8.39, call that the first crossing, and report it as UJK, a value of 436.80 nm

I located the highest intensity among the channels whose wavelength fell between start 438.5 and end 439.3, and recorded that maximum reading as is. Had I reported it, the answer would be 8.35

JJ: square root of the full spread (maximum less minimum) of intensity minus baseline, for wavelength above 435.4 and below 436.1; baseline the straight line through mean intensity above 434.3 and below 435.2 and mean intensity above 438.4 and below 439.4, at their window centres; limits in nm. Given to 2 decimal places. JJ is 0.33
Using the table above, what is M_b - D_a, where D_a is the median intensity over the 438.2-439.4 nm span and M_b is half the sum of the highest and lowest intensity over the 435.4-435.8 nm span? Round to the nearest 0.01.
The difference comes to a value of 0.85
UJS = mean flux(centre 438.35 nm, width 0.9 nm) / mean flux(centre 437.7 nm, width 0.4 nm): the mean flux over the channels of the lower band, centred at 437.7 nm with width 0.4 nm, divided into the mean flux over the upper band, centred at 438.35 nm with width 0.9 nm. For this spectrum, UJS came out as 0.97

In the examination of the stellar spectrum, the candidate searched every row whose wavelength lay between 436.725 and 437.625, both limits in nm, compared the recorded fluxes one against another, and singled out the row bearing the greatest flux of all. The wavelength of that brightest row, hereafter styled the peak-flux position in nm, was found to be 436.80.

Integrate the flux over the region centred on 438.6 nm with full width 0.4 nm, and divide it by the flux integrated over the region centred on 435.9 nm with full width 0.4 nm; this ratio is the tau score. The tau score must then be 0.89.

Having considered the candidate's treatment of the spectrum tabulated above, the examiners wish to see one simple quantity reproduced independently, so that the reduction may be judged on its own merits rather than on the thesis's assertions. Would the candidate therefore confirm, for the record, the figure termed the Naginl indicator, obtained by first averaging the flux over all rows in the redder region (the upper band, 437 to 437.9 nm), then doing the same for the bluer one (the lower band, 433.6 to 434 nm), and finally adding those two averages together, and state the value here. 16.2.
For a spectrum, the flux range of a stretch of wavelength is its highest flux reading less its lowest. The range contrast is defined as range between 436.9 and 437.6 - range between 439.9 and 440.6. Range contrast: -0.47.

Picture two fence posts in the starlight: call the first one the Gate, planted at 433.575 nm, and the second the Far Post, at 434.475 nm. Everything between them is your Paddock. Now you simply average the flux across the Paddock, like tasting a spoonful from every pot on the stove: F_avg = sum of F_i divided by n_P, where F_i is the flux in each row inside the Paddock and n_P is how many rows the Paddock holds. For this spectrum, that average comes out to 8.19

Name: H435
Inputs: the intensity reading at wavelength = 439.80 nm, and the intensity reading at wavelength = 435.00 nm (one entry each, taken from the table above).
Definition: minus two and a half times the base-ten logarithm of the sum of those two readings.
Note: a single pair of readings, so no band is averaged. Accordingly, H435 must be -3.09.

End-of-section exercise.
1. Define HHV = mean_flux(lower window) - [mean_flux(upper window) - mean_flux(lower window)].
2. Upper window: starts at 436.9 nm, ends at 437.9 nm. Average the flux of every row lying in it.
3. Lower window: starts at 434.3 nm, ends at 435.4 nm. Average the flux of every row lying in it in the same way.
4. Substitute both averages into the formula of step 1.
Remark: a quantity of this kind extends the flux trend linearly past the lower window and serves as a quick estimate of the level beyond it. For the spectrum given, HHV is 9.3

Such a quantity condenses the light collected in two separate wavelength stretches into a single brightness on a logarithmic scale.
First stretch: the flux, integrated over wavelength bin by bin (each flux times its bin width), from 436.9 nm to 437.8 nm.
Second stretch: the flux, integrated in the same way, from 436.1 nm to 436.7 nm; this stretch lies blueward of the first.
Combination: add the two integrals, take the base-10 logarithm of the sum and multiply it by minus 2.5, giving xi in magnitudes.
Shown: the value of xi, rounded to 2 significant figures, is -2.7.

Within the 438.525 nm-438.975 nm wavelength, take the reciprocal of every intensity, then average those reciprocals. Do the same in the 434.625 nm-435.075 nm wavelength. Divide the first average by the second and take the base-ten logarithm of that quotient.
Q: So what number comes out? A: 0.046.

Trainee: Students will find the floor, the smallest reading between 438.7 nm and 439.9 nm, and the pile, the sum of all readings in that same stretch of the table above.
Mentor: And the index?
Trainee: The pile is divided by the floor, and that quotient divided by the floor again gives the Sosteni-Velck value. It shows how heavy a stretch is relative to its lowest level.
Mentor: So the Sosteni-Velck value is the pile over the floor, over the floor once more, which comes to 1.08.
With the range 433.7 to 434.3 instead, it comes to 0.50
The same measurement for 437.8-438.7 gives 0.79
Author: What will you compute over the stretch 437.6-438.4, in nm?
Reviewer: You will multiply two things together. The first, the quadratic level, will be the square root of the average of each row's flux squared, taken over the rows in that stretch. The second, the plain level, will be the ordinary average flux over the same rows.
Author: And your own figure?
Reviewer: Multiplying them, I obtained 61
